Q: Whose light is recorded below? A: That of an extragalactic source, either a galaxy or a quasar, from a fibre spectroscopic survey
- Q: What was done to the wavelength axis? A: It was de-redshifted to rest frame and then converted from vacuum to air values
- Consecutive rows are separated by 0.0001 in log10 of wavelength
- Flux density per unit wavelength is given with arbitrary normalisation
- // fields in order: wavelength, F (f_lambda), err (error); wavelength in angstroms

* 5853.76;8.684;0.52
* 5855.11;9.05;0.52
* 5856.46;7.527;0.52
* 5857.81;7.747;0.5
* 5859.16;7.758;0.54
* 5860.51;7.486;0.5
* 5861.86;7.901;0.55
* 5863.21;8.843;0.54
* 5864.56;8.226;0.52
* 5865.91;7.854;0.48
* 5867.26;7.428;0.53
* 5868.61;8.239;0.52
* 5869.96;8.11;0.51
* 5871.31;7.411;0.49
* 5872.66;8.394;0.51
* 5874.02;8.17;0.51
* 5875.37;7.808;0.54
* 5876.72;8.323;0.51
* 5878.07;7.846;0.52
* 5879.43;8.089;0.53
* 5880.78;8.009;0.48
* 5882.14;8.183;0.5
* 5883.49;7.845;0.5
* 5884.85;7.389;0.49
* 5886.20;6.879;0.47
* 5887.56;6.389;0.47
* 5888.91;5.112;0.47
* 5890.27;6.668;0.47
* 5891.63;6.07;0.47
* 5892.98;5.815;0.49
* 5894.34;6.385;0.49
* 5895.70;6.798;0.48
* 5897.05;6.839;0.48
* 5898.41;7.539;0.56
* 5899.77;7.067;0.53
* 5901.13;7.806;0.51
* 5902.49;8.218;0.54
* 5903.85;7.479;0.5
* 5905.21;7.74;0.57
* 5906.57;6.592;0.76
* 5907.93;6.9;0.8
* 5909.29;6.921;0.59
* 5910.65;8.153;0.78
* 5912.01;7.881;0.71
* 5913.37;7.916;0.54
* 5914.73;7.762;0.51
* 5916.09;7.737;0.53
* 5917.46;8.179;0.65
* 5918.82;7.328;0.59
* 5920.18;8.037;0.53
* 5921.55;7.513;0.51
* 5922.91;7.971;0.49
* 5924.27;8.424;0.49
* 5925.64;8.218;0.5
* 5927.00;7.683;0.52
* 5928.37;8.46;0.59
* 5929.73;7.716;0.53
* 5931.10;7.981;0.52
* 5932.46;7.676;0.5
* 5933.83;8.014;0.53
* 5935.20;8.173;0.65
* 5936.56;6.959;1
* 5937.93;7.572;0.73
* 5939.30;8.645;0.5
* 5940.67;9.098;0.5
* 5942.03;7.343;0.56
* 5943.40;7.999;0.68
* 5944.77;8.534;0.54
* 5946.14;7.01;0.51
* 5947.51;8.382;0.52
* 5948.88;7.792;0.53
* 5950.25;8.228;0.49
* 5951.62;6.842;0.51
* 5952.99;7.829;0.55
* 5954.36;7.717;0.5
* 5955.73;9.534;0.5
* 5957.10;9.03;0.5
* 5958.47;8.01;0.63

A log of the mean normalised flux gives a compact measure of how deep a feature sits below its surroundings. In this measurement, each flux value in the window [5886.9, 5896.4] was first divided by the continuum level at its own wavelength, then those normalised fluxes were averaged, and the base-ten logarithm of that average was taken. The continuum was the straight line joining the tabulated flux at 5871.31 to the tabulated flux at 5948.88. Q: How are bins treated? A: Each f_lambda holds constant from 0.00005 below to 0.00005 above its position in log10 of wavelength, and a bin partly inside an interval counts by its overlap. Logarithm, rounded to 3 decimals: -0.085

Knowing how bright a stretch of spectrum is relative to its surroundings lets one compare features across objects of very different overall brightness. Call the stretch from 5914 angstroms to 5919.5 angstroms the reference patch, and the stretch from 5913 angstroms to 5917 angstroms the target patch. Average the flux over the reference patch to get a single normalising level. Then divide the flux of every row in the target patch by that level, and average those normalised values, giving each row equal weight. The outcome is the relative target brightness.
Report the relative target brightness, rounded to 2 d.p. 1.01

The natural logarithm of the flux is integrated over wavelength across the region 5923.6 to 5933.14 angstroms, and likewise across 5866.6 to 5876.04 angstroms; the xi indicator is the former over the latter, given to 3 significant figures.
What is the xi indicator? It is 1.02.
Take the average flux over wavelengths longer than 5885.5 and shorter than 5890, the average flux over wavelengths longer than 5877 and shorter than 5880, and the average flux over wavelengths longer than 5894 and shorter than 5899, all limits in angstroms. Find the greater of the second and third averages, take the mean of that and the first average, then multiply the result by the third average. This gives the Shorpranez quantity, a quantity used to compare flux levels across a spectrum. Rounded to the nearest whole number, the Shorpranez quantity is 49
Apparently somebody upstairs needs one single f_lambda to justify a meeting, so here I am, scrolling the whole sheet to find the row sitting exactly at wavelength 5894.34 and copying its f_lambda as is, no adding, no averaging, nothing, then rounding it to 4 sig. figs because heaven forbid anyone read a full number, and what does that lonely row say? 6.385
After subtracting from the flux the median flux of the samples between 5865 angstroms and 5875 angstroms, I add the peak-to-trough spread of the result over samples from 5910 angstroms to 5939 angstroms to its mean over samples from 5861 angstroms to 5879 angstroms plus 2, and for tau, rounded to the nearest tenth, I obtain 3.4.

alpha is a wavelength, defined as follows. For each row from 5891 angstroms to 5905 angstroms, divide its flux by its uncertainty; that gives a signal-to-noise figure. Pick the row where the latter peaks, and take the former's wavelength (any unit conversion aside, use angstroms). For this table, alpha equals 5901.13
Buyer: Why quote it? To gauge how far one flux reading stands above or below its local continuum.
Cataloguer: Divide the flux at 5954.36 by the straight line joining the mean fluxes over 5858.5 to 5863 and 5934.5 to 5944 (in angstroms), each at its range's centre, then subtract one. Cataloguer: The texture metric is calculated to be -0.04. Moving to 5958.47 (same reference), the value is 0.00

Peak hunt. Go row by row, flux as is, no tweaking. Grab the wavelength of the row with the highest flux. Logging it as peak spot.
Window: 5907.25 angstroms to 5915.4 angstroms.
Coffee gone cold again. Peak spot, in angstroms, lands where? 5910.65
